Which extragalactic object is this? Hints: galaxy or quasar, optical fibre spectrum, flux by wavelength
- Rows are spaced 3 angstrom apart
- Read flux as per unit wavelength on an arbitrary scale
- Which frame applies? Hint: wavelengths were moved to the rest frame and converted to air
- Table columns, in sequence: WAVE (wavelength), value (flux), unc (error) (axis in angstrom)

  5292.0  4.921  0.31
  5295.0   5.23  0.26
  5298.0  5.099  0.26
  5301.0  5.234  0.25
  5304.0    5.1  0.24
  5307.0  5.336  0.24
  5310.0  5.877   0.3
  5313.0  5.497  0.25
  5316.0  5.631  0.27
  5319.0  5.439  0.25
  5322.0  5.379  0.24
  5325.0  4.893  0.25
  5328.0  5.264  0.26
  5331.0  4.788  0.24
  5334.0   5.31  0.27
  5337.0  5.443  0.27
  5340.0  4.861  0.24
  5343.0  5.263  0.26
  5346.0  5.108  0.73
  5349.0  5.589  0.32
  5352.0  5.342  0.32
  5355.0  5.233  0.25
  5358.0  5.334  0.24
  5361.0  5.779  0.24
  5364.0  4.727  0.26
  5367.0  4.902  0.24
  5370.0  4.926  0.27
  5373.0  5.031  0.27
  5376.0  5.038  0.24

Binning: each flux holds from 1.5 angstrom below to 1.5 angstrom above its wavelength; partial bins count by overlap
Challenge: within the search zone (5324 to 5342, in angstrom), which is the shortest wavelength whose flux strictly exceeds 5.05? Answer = 5328.0 angstrom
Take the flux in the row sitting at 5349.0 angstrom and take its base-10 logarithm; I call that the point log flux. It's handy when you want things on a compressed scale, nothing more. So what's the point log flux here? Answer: 0.75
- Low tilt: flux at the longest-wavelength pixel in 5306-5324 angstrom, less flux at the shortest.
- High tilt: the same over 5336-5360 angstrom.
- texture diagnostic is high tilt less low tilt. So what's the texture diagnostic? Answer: -0.2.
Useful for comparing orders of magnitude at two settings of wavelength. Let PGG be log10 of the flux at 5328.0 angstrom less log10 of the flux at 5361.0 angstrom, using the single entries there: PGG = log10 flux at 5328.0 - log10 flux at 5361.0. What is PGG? -0.041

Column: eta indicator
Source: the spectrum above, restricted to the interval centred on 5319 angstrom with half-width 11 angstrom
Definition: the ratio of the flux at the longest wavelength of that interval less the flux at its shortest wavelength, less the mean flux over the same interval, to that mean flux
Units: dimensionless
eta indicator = -1.11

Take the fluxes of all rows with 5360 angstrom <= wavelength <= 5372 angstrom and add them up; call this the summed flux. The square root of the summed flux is 4.5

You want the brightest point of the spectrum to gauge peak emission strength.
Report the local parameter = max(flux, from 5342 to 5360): 5.589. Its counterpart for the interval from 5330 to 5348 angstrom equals 5.443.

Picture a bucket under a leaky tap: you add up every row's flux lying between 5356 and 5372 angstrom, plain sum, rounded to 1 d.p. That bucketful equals 25.7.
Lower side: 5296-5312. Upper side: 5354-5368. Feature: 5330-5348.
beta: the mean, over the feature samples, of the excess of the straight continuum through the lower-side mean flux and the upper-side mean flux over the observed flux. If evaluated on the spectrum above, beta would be 0.1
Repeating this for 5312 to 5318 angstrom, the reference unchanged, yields -0.3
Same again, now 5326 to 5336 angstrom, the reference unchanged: 0.1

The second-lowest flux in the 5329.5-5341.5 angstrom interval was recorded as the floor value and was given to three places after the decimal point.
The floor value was 4.861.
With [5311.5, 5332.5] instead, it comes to 4.893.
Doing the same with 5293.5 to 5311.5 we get 5.100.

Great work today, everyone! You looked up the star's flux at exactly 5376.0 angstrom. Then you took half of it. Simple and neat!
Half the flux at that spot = 2.52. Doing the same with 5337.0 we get 2.72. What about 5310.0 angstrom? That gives 2.94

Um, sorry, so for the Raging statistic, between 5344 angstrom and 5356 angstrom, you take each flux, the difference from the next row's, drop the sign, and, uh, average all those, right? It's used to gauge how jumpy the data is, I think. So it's 0.28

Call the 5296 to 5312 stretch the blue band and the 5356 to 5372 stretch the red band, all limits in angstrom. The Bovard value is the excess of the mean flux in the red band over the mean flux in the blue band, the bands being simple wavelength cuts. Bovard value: -0.20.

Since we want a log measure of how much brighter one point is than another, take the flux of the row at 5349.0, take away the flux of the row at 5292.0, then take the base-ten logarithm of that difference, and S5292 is -0.18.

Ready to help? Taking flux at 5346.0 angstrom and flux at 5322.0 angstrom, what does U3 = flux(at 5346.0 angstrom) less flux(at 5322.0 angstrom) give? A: -0.27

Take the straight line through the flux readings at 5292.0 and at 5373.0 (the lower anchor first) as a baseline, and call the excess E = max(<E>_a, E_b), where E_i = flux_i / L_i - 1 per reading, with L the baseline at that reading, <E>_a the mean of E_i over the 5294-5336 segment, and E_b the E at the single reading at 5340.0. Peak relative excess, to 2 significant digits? 0.069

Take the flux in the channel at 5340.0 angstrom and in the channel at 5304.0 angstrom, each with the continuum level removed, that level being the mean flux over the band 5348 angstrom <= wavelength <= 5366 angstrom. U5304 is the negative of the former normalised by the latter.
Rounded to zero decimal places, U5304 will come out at -2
